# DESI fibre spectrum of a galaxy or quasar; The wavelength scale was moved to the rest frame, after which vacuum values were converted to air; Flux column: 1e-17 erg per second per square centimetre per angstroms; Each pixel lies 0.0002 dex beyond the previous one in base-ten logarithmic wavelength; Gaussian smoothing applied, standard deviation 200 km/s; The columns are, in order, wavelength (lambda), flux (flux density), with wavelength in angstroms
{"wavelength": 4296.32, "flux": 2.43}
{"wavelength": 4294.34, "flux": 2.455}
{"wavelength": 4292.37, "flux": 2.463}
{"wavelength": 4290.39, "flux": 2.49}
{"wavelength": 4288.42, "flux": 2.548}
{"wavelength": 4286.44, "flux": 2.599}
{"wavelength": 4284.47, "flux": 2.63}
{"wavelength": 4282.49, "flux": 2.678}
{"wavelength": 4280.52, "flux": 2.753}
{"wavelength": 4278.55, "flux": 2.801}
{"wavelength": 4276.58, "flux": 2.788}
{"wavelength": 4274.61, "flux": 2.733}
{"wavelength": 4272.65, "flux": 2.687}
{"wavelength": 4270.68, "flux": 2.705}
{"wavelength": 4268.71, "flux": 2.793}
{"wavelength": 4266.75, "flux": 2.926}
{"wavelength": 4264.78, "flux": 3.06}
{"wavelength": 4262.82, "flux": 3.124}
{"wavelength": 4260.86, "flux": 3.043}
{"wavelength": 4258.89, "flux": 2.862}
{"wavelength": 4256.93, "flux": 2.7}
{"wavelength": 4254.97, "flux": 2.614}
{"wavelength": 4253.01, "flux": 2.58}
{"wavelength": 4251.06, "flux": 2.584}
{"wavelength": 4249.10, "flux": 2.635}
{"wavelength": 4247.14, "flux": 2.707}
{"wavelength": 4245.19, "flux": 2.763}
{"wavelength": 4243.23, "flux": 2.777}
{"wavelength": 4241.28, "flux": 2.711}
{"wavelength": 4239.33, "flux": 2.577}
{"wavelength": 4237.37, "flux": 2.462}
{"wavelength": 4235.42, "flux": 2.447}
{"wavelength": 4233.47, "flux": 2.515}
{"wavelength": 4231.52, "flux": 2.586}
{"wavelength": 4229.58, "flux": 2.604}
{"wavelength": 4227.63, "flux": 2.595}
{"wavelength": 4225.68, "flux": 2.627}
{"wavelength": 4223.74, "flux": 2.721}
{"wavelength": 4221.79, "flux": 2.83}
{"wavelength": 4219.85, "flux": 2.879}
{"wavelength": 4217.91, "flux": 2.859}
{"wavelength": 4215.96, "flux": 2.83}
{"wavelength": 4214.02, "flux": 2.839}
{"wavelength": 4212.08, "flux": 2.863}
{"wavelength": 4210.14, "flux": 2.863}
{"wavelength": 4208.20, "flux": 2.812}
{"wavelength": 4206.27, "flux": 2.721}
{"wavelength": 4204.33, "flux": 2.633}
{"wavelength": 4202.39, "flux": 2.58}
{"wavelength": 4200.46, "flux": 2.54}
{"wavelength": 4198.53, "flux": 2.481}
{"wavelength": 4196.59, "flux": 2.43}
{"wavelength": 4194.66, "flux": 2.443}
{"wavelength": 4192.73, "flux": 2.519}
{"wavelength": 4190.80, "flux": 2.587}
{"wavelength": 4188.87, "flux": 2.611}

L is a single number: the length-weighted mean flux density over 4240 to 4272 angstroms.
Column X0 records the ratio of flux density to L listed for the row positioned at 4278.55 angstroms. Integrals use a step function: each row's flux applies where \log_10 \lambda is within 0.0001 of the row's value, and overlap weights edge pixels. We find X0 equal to 1.01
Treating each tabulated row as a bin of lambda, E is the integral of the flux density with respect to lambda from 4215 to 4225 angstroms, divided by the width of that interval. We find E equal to 2.82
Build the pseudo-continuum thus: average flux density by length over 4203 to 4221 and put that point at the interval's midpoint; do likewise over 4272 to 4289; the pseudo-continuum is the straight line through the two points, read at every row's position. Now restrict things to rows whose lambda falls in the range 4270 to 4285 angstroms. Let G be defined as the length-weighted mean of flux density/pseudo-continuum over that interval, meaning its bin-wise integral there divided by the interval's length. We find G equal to 1.01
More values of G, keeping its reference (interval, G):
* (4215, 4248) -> 0.96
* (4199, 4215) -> 0.97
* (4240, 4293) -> 1.01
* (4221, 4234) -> 0.95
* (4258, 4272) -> 1.07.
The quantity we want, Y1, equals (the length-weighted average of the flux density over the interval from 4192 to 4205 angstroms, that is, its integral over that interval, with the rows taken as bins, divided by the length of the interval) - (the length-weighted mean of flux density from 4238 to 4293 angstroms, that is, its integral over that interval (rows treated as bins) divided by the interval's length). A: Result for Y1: -0.21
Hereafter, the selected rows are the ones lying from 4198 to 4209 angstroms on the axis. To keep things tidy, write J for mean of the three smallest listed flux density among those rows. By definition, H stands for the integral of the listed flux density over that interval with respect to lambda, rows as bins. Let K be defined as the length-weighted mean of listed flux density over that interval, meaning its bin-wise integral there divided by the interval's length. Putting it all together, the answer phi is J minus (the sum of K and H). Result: -29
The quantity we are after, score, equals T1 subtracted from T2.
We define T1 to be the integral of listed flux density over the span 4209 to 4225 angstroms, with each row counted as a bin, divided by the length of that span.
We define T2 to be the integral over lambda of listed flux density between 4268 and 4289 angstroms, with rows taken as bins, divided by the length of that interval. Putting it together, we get -0.13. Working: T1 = 2.83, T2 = 2.70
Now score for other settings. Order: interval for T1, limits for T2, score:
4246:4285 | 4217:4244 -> -0.12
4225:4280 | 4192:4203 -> -0.22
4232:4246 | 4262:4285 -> 0.20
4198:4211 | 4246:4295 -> 0.05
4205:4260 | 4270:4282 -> 0.05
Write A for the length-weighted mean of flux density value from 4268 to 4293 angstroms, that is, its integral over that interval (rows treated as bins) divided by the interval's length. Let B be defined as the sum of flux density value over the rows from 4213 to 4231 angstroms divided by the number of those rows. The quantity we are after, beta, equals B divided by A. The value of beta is 1.03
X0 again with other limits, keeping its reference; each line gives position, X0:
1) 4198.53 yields 0.89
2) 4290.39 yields 0.89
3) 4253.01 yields 0.93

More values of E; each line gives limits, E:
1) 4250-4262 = 2.74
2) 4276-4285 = 2.73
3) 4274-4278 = 2.77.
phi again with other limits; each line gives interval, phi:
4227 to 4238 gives -28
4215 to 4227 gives -33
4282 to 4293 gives -28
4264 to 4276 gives -34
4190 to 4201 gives -28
